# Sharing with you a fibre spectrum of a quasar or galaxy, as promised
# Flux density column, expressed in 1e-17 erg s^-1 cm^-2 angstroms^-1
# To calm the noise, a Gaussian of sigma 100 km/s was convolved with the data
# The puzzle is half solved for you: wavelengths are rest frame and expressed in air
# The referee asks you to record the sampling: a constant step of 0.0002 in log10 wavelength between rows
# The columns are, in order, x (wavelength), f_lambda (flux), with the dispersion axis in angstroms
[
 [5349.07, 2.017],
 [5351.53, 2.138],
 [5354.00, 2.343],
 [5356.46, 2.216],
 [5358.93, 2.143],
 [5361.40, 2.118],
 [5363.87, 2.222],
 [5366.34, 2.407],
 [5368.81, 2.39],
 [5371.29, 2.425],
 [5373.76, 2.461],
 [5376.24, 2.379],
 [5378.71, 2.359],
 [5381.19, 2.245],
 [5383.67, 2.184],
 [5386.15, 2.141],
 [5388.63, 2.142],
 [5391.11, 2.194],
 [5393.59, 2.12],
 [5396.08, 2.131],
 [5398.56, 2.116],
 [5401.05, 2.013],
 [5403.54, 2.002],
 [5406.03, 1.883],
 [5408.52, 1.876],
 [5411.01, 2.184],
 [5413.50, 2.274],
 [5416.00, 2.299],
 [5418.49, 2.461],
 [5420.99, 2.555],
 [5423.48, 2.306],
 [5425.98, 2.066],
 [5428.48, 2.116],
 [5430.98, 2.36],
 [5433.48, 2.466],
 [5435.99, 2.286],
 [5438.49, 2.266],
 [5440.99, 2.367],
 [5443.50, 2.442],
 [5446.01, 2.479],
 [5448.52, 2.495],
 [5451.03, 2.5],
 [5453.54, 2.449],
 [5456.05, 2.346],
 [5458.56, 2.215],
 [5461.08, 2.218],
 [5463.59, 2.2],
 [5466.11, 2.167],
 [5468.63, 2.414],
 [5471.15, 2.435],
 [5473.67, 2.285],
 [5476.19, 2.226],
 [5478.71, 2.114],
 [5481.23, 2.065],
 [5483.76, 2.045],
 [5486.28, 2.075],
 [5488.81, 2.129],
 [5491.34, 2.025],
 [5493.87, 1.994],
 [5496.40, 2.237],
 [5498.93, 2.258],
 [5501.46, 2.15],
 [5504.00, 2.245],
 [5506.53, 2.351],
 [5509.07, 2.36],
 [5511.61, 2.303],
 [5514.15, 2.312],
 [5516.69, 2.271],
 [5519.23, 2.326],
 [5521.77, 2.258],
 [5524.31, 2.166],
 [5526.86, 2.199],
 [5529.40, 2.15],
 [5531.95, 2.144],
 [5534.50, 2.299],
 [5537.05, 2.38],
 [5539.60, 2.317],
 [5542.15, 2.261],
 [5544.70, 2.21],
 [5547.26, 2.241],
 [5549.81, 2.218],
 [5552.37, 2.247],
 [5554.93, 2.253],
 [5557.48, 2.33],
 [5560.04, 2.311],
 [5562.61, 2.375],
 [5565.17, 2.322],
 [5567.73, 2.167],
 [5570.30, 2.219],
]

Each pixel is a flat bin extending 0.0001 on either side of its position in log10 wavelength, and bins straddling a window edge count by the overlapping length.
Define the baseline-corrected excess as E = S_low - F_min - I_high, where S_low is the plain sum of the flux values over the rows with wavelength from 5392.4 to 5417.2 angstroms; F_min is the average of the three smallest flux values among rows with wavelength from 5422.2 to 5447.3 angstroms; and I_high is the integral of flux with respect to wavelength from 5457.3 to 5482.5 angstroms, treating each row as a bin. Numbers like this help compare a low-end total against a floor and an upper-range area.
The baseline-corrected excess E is -37.5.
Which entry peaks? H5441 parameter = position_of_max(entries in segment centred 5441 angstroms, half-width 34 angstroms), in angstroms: 5420.99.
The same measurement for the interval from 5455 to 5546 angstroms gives 5471.15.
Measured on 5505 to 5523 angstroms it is 5509.07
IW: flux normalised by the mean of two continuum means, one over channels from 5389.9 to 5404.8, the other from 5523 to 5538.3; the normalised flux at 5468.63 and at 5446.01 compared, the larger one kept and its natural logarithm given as 0.14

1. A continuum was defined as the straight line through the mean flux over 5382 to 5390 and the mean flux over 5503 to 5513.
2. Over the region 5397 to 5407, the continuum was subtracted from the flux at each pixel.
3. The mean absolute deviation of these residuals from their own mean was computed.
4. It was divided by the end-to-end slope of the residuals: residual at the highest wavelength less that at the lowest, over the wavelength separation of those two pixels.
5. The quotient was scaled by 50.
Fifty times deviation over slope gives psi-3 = -99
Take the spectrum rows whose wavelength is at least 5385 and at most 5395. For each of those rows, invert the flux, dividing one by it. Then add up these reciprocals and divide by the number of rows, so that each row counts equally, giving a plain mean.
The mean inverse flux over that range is 0.465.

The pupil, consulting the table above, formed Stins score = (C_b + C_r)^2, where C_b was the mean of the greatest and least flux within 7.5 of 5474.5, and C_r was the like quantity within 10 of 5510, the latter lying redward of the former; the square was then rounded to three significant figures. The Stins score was 20.3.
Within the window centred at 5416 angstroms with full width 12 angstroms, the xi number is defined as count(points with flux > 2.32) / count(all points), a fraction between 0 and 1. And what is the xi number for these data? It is 0.40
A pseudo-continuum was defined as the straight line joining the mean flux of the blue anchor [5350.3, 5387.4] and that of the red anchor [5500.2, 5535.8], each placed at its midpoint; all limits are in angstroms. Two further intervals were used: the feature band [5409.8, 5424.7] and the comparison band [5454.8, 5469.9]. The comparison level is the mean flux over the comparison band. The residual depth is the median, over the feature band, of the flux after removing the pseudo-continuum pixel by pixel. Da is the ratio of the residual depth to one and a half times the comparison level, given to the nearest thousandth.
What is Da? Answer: 0.010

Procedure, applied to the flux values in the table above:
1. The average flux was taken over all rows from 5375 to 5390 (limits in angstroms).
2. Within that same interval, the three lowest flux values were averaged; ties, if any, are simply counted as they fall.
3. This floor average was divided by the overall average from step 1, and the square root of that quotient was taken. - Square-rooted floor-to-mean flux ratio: 0.981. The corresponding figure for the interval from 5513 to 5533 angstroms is 0.983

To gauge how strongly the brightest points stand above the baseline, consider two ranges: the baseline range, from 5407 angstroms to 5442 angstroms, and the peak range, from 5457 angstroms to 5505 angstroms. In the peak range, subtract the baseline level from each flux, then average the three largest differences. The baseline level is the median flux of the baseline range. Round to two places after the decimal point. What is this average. 0.09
